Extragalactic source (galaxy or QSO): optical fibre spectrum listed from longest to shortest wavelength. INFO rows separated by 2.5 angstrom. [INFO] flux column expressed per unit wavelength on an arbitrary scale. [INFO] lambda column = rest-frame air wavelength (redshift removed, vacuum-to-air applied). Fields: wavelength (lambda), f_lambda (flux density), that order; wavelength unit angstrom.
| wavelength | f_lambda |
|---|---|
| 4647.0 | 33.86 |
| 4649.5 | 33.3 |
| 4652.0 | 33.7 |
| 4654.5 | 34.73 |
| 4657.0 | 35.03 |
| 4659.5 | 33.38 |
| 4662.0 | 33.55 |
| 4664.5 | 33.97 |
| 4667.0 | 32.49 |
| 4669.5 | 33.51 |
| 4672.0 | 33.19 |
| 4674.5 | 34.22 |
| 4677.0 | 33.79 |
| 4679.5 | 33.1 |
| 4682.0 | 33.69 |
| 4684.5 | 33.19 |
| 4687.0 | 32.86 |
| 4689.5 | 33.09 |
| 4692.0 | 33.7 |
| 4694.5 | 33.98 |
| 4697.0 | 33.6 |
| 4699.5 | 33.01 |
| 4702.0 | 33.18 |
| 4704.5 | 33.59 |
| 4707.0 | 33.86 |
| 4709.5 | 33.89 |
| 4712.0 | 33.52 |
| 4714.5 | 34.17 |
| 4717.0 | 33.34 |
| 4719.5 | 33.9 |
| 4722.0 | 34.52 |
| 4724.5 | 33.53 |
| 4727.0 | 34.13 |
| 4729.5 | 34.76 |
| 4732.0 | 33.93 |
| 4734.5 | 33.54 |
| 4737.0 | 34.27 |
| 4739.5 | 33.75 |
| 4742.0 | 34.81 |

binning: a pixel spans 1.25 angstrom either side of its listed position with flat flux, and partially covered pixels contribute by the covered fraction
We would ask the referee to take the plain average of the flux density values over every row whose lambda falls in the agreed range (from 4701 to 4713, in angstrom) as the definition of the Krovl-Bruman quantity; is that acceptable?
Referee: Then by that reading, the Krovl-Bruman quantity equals 33.6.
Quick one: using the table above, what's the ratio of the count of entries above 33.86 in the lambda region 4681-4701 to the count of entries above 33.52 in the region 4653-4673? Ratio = 0.25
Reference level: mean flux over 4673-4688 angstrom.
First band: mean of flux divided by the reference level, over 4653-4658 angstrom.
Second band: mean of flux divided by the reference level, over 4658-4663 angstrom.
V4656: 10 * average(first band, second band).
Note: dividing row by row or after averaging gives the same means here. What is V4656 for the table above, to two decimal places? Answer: 10.21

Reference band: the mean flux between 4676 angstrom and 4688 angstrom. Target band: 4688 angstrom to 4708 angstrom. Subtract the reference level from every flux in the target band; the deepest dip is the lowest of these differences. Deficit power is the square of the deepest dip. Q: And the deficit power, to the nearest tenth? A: 0.1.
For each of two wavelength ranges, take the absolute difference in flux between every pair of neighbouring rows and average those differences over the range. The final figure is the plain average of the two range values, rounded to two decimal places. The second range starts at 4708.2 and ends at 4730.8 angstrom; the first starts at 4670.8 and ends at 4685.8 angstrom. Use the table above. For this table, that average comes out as 0.65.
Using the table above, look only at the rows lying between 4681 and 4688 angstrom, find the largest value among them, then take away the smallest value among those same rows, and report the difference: 0.83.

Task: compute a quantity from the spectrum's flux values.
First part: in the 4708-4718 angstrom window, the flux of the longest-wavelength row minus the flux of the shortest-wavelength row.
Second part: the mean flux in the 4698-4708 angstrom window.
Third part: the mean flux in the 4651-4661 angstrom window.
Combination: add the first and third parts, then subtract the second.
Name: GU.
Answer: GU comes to 0.25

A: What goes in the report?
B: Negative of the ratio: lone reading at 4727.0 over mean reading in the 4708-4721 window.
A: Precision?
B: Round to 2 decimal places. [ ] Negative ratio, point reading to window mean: -1.01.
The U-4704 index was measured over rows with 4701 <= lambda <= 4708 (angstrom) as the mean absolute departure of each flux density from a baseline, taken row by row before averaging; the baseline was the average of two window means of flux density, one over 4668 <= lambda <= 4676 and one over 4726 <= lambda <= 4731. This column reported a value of 0.5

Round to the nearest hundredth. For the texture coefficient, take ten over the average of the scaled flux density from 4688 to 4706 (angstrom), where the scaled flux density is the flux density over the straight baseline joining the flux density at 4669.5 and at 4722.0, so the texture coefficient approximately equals 10.18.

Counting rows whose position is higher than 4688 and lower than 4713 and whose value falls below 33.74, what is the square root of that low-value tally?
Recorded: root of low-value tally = 2.6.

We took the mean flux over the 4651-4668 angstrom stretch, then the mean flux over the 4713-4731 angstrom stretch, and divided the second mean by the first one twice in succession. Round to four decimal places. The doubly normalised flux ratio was 0.0297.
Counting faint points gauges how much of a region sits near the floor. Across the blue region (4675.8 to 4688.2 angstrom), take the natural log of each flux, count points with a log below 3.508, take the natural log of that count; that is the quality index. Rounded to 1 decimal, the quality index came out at 1.1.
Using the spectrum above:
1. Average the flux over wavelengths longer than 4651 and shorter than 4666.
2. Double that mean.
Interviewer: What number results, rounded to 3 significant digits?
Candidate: 68.1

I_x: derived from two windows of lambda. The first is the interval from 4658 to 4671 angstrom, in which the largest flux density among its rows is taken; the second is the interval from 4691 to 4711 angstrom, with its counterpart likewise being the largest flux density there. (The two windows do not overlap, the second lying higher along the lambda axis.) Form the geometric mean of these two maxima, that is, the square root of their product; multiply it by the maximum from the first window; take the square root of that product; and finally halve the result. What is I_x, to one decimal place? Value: 17.0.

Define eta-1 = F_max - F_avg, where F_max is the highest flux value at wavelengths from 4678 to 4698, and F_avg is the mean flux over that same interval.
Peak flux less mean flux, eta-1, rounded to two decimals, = 0.58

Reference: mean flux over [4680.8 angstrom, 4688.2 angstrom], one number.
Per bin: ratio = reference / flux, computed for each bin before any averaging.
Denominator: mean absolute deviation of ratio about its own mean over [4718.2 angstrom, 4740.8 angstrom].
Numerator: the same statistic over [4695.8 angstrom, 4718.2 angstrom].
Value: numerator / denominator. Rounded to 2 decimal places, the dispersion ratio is 0.84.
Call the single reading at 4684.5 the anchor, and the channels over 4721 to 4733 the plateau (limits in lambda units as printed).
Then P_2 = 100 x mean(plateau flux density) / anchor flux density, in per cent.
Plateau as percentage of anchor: 103.0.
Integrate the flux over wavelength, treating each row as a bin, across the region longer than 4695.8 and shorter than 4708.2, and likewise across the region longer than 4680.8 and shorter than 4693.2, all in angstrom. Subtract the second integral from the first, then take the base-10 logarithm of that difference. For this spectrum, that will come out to 0.2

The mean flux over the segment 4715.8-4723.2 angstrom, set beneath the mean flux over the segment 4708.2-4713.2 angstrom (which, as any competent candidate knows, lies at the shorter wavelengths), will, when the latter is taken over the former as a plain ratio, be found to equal 0.99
